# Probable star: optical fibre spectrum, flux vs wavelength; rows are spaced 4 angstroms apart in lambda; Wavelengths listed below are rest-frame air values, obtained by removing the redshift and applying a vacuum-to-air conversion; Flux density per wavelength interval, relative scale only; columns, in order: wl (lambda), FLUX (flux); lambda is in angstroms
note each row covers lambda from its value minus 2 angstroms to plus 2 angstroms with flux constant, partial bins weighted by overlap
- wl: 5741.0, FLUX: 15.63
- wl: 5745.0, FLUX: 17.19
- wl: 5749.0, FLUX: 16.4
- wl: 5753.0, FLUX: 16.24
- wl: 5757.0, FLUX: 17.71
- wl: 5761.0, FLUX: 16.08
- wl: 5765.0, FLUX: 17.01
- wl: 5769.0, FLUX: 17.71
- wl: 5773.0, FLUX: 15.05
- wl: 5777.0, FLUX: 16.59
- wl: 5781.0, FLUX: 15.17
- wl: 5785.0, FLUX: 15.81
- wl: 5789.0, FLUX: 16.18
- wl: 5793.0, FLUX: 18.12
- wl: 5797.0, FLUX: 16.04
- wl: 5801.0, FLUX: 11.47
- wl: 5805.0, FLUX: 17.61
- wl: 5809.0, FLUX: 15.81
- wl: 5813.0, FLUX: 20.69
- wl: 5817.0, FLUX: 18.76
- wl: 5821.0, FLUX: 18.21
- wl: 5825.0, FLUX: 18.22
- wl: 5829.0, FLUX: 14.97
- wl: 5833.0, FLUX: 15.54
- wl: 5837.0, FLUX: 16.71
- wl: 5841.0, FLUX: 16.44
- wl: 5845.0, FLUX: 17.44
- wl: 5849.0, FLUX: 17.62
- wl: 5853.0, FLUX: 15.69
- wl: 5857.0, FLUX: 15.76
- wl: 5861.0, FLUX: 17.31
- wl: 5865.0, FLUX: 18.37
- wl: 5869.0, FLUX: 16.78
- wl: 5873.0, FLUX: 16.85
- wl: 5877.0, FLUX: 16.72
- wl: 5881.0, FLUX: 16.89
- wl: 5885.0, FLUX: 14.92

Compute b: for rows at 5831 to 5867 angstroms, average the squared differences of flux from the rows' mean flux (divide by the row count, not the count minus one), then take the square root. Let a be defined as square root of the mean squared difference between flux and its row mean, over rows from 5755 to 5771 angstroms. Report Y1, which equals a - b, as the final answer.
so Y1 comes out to -0.3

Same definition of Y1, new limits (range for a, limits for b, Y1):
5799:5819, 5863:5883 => 2.5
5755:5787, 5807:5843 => -0.8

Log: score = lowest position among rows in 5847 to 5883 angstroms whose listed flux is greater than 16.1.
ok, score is 5849.0 angstroms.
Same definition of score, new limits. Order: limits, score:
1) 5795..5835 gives 5805.0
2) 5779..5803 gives 5789.0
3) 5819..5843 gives 5821.0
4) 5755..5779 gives 5757.0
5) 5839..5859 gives 5841.0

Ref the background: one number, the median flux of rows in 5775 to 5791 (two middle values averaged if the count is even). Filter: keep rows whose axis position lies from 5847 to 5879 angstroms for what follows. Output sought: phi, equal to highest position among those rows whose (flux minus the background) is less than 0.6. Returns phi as 5857.0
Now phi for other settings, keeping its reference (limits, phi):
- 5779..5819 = 5809.0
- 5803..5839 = 5833.0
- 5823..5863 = 5857.0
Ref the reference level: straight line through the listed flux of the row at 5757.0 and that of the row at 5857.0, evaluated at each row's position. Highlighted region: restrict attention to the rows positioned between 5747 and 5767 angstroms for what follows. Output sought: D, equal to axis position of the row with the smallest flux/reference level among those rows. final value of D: 5761.0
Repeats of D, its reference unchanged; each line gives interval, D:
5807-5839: 5829.0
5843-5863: 5853.0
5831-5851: 5833.0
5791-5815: 5801.0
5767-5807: 5801.0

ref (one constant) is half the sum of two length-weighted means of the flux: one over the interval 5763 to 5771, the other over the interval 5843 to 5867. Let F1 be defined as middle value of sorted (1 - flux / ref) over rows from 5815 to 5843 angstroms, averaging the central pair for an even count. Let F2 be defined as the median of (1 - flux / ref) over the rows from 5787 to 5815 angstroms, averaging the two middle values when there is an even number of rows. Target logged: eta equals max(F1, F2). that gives 0.059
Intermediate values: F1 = 0.028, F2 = 0.059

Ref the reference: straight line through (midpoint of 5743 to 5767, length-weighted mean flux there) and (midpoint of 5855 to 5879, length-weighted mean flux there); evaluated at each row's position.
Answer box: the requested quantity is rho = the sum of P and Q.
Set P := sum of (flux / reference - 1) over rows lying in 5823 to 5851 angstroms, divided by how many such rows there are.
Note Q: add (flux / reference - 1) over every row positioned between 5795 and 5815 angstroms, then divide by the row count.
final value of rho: -0.044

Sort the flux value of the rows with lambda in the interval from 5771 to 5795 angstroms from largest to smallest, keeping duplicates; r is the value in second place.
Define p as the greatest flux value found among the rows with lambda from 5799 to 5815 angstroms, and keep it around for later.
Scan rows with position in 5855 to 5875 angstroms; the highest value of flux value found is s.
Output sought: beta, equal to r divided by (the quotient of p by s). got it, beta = 14.7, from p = 20.69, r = 16.59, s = 18.37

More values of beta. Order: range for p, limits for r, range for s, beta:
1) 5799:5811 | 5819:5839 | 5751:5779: 18.3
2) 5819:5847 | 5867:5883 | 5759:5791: 16.4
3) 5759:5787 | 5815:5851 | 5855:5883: 18.9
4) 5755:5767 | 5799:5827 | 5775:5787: 17.6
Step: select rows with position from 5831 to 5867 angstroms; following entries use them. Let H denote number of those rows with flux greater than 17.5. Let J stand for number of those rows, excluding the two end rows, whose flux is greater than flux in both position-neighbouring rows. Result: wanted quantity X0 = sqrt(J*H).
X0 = 2.00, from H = 2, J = 2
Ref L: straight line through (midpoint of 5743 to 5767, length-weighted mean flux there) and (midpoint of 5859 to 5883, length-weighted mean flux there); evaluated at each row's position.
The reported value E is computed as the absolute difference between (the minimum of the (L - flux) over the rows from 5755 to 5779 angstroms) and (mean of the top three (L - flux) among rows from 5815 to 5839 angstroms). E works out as 2.2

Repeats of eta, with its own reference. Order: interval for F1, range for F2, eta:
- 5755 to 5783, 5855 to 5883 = 0.035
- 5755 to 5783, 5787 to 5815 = 0.059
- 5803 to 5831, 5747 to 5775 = 0.046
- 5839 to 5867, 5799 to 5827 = -0.007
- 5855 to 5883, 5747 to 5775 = 0.046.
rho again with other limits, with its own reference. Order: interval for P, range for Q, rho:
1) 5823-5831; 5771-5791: -0.081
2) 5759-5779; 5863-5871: 0.018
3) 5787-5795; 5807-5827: 0.105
